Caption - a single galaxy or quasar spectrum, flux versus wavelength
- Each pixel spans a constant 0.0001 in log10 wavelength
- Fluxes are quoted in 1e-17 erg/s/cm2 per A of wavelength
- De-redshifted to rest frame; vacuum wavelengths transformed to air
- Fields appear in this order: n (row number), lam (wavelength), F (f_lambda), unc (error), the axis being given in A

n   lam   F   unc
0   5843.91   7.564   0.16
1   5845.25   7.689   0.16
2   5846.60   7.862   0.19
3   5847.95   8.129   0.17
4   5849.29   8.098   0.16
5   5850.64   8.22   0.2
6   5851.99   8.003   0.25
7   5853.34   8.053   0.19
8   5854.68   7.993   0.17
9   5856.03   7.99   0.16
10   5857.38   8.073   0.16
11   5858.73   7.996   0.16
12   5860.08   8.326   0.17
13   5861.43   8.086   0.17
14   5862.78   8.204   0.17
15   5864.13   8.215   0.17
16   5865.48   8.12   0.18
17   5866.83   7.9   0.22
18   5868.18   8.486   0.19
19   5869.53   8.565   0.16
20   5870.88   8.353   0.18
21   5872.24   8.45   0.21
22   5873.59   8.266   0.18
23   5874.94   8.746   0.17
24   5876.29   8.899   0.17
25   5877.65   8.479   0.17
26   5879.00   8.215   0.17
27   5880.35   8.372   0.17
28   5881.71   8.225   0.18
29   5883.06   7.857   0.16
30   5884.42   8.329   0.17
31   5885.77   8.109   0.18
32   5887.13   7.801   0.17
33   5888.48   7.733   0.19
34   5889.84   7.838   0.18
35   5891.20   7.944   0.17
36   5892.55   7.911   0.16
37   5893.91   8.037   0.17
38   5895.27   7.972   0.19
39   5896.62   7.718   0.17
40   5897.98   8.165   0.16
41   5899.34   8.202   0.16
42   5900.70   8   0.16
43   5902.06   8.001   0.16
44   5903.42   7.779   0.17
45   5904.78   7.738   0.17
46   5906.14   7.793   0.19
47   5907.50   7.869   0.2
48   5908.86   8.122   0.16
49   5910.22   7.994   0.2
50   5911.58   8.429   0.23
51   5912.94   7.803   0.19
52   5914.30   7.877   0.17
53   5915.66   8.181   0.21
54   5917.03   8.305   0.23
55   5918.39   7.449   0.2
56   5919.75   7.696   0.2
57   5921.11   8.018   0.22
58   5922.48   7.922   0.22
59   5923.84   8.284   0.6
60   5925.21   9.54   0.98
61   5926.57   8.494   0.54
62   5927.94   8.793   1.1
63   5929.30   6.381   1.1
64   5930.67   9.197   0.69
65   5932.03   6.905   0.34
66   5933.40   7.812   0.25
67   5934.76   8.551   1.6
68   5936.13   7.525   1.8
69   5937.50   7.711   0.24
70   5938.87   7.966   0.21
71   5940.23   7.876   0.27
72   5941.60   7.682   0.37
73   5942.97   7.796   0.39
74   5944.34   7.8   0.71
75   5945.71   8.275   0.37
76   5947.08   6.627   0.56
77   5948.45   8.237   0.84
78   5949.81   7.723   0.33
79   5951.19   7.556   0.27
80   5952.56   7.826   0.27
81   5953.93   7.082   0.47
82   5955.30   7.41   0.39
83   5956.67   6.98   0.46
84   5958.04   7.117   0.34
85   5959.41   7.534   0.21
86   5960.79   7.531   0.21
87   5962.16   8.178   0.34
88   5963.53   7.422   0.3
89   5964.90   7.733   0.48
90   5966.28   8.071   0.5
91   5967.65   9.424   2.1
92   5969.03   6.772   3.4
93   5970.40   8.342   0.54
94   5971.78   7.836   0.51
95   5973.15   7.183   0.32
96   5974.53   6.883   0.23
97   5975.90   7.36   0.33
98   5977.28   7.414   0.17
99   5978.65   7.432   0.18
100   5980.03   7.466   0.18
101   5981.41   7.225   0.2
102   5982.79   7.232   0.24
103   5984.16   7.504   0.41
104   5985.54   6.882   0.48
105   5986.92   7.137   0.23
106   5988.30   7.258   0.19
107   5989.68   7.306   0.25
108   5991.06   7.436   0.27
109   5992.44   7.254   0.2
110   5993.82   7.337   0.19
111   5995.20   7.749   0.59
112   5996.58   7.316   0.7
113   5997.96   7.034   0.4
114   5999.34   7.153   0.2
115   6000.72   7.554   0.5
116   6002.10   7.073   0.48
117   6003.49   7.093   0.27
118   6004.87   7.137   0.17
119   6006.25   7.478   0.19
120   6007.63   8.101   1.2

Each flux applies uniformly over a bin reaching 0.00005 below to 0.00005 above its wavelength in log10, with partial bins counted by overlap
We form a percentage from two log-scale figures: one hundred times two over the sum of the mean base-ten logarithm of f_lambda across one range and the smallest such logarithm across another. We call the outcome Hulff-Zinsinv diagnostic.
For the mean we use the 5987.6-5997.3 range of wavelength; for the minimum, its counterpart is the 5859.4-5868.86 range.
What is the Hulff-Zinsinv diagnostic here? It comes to 113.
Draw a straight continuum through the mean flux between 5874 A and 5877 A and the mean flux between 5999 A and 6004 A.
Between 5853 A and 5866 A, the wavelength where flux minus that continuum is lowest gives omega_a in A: 5854.68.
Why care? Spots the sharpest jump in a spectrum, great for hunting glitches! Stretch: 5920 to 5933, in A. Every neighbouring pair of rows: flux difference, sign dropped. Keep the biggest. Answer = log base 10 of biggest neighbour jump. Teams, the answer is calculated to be 0.45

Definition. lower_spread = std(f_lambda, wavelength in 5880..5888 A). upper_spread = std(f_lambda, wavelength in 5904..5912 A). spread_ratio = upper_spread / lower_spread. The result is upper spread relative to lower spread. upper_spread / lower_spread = 1.1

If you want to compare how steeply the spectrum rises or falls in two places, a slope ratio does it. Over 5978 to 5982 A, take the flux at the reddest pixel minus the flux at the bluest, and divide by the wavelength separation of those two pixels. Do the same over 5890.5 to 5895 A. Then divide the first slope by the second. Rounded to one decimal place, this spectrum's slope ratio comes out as -2.2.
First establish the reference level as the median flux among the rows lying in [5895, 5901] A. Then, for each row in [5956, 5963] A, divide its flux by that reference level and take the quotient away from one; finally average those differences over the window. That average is 0.066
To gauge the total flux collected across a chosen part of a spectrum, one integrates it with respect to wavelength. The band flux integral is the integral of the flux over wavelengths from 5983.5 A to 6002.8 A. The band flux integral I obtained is 141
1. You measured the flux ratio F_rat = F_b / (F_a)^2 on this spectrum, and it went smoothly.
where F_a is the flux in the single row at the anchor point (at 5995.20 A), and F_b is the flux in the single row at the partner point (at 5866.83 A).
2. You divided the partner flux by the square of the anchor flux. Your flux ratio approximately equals 0.132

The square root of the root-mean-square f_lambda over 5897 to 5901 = 2.85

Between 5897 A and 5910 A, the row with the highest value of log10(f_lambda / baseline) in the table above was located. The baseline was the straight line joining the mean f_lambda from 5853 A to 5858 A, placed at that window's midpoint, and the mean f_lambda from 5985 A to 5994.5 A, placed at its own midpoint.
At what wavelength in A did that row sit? 5899.34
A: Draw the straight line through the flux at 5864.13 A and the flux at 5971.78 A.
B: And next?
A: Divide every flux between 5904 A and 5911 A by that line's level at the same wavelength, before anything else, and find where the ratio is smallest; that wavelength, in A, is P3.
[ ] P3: 5904.78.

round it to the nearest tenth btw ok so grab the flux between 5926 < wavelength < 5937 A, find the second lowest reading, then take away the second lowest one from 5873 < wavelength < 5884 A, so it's -1.3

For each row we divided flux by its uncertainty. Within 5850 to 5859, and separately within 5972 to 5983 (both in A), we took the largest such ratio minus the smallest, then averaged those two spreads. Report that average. 19.9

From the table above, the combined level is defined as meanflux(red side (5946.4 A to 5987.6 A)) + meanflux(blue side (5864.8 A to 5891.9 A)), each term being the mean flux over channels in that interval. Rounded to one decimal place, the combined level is 15.7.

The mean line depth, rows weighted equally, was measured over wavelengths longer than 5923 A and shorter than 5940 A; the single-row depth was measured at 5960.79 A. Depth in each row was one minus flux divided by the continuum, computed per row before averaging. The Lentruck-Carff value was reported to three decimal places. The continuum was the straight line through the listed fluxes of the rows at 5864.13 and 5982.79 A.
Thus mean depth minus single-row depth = -0.041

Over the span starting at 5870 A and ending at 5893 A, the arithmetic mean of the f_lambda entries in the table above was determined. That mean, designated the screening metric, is 8.21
